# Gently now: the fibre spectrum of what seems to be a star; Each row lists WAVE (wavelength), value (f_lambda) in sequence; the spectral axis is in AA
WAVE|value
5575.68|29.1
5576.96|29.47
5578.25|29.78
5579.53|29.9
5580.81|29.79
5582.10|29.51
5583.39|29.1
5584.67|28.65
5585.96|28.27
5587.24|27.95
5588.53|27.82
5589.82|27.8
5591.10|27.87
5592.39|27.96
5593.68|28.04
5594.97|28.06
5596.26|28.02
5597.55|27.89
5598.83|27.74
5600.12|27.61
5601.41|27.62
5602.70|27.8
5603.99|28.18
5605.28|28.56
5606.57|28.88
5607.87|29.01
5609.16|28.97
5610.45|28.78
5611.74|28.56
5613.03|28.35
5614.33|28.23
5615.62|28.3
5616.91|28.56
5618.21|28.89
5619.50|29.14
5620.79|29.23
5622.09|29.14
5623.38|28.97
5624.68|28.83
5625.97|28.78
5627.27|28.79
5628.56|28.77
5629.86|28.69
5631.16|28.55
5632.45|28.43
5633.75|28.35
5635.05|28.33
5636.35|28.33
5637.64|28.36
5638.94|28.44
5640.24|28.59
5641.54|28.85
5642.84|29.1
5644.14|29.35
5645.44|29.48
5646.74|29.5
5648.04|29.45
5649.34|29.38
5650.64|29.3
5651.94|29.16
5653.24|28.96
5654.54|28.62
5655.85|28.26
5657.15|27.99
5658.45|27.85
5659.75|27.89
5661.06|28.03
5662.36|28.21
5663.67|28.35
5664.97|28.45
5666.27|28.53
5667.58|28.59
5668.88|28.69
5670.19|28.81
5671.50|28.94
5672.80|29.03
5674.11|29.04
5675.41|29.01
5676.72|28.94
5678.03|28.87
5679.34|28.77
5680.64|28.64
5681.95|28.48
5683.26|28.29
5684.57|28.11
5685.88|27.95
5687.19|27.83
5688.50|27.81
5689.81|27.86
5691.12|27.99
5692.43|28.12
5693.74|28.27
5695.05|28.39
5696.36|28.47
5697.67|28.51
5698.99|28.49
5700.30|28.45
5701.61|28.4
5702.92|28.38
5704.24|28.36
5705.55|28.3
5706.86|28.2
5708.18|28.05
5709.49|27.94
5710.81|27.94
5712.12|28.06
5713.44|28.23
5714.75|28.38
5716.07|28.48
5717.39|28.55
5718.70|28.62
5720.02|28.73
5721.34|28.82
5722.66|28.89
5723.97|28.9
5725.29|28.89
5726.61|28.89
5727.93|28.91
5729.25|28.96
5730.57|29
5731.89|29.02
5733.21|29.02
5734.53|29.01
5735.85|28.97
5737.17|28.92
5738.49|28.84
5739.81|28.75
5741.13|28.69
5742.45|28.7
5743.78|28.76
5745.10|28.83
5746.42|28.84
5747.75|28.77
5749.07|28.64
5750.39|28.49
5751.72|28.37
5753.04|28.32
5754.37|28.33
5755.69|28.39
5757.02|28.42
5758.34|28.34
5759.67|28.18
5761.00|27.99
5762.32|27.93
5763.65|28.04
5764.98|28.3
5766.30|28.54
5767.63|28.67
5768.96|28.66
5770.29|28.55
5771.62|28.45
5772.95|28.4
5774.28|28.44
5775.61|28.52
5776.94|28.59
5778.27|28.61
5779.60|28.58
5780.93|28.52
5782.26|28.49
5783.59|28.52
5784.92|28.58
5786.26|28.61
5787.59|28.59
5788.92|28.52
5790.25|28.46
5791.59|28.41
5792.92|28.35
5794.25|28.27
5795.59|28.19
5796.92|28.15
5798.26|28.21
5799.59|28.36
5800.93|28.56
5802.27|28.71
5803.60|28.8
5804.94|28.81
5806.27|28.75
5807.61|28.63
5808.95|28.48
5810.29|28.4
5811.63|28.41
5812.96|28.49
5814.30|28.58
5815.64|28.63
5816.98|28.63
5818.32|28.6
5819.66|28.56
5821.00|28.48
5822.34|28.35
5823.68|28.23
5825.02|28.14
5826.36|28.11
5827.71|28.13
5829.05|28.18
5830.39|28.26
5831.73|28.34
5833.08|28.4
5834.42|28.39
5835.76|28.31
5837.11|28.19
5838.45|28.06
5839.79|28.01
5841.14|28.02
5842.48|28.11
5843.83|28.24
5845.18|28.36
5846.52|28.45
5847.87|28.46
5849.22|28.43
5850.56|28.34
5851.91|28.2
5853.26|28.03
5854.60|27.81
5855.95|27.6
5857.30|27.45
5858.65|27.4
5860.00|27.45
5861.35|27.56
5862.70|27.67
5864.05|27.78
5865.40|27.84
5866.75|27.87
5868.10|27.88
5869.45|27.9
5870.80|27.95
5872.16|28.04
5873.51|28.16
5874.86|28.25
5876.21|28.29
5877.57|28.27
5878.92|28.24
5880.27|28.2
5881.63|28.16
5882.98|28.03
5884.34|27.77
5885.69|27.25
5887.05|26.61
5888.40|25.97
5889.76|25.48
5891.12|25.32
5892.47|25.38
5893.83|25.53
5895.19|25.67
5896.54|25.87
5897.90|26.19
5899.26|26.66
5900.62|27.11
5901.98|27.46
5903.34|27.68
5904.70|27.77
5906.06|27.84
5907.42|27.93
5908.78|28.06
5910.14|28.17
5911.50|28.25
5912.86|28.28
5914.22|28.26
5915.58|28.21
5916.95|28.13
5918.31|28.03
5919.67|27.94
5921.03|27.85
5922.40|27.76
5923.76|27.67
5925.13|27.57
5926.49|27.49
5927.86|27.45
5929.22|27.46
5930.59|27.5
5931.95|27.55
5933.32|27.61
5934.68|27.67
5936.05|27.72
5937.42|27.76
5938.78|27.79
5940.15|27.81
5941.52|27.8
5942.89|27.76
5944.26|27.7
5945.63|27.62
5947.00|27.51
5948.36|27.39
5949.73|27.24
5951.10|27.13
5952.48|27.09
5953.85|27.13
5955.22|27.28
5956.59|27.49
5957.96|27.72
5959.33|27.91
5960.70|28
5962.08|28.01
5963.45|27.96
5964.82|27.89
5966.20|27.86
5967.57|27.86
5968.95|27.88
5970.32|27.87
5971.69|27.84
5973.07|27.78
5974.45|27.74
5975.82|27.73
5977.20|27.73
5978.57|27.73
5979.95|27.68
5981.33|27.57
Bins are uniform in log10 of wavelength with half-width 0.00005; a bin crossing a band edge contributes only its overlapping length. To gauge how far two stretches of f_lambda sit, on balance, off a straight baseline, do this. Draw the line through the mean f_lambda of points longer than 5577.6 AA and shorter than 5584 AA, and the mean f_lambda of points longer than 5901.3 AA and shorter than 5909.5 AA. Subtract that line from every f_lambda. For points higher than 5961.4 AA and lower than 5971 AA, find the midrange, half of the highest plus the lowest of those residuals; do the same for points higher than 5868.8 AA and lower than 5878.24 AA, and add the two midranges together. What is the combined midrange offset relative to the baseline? 0.60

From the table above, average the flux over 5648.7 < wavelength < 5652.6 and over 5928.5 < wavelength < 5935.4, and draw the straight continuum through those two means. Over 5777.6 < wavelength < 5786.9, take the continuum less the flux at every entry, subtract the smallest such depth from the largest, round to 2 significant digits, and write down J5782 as 0.14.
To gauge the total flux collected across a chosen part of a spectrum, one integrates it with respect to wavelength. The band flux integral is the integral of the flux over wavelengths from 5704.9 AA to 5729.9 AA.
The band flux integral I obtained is 713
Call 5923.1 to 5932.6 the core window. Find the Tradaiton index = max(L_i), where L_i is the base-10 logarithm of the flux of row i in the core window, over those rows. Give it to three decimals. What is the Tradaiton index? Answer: 1.442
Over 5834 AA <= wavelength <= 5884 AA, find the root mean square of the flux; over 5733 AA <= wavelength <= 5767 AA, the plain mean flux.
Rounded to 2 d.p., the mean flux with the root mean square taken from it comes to 0.51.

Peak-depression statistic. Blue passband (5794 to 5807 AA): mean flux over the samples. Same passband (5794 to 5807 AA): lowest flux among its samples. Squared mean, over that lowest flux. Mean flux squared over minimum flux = 28.8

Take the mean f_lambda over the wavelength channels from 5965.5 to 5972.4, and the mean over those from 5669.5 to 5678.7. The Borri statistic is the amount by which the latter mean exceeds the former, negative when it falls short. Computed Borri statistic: 1.1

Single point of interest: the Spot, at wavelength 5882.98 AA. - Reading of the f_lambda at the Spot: 28.03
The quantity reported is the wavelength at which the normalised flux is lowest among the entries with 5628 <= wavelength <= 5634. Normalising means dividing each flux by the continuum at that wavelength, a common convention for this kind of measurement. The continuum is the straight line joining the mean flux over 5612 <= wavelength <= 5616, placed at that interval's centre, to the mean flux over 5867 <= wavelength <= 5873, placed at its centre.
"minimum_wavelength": 5633.75 AA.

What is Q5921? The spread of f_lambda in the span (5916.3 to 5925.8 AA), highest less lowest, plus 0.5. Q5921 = 1.06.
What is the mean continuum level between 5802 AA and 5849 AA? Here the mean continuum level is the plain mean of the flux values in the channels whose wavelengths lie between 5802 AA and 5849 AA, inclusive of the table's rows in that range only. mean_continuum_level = 28.4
